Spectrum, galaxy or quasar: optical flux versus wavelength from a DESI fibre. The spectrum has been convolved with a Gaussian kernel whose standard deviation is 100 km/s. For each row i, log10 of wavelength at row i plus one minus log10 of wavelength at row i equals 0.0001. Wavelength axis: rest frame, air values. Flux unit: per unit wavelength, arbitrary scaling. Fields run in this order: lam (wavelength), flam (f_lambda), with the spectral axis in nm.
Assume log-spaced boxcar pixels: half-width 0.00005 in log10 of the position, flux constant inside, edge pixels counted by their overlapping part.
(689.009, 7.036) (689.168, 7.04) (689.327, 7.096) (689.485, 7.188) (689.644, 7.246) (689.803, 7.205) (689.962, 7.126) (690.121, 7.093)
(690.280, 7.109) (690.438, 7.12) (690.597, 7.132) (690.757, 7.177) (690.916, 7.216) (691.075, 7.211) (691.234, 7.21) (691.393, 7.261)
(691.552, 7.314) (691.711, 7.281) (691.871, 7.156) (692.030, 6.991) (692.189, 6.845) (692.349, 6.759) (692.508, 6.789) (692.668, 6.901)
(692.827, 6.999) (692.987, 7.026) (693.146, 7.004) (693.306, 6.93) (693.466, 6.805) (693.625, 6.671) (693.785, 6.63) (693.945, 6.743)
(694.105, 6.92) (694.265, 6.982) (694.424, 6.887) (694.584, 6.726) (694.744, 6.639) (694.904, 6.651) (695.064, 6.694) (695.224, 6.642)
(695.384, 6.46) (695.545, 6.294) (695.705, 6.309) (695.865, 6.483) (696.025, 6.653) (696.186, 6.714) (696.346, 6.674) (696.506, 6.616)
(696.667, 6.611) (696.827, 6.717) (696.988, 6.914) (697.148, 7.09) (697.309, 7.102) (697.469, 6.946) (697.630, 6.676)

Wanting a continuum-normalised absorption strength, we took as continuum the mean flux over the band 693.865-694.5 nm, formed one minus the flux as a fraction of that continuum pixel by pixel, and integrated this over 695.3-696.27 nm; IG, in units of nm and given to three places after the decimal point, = 0.056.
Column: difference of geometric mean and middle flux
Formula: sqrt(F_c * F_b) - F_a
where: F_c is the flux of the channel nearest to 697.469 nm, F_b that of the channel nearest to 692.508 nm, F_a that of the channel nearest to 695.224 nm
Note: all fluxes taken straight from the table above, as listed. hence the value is 0.23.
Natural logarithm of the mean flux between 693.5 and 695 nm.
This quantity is 1.91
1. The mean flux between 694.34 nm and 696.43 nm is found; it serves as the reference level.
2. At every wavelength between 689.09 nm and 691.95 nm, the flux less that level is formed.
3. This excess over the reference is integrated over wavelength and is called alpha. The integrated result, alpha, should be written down 1.64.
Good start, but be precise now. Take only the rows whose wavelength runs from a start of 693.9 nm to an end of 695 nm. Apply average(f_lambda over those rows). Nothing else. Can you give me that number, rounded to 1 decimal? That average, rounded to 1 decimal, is 6.8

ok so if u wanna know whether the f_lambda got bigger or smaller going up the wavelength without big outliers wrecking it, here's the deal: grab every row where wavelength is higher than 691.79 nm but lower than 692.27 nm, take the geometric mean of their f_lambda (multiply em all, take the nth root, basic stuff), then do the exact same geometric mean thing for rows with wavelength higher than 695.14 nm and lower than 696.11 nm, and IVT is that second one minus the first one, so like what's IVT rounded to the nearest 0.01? -0.52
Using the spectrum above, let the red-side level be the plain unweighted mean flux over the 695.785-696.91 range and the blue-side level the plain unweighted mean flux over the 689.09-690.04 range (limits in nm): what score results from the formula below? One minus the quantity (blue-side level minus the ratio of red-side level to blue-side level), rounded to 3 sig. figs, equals -5.22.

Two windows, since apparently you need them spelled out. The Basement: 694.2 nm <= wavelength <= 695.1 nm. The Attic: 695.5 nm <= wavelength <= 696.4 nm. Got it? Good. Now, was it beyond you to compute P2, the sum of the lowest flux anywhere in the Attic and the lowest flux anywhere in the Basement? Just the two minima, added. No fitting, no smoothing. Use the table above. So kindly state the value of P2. 12.9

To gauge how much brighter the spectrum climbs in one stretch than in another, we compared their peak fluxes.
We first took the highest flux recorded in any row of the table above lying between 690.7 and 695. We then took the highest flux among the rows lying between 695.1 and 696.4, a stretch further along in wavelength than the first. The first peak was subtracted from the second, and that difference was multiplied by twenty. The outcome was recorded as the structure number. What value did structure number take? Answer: -12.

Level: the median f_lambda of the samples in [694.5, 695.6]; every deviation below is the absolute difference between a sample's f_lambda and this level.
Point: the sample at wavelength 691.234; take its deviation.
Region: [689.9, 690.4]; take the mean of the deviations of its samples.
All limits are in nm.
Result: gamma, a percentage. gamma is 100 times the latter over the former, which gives 82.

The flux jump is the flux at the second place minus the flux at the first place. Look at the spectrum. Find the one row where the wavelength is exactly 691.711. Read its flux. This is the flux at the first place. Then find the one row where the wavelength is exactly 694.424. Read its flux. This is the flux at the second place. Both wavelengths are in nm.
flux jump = -0.39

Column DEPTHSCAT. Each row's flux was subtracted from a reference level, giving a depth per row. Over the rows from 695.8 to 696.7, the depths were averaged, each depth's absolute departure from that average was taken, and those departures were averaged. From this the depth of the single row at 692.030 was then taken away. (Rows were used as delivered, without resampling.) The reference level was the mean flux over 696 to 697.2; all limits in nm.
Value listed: 0.30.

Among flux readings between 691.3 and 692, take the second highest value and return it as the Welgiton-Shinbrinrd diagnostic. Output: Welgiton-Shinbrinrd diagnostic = 7.281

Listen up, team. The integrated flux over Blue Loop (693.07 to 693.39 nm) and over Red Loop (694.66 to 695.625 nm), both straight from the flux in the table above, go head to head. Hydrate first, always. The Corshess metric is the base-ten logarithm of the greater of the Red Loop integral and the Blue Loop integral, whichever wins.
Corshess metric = 0.80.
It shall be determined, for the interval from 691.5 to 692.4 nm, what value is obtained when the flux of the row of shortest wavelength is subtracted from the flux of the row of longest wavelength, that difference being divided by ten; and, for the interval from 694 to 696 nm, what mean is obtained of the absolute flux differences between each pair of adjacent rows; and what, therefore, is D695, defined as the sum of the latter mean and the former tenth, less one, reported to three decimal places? -0.960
